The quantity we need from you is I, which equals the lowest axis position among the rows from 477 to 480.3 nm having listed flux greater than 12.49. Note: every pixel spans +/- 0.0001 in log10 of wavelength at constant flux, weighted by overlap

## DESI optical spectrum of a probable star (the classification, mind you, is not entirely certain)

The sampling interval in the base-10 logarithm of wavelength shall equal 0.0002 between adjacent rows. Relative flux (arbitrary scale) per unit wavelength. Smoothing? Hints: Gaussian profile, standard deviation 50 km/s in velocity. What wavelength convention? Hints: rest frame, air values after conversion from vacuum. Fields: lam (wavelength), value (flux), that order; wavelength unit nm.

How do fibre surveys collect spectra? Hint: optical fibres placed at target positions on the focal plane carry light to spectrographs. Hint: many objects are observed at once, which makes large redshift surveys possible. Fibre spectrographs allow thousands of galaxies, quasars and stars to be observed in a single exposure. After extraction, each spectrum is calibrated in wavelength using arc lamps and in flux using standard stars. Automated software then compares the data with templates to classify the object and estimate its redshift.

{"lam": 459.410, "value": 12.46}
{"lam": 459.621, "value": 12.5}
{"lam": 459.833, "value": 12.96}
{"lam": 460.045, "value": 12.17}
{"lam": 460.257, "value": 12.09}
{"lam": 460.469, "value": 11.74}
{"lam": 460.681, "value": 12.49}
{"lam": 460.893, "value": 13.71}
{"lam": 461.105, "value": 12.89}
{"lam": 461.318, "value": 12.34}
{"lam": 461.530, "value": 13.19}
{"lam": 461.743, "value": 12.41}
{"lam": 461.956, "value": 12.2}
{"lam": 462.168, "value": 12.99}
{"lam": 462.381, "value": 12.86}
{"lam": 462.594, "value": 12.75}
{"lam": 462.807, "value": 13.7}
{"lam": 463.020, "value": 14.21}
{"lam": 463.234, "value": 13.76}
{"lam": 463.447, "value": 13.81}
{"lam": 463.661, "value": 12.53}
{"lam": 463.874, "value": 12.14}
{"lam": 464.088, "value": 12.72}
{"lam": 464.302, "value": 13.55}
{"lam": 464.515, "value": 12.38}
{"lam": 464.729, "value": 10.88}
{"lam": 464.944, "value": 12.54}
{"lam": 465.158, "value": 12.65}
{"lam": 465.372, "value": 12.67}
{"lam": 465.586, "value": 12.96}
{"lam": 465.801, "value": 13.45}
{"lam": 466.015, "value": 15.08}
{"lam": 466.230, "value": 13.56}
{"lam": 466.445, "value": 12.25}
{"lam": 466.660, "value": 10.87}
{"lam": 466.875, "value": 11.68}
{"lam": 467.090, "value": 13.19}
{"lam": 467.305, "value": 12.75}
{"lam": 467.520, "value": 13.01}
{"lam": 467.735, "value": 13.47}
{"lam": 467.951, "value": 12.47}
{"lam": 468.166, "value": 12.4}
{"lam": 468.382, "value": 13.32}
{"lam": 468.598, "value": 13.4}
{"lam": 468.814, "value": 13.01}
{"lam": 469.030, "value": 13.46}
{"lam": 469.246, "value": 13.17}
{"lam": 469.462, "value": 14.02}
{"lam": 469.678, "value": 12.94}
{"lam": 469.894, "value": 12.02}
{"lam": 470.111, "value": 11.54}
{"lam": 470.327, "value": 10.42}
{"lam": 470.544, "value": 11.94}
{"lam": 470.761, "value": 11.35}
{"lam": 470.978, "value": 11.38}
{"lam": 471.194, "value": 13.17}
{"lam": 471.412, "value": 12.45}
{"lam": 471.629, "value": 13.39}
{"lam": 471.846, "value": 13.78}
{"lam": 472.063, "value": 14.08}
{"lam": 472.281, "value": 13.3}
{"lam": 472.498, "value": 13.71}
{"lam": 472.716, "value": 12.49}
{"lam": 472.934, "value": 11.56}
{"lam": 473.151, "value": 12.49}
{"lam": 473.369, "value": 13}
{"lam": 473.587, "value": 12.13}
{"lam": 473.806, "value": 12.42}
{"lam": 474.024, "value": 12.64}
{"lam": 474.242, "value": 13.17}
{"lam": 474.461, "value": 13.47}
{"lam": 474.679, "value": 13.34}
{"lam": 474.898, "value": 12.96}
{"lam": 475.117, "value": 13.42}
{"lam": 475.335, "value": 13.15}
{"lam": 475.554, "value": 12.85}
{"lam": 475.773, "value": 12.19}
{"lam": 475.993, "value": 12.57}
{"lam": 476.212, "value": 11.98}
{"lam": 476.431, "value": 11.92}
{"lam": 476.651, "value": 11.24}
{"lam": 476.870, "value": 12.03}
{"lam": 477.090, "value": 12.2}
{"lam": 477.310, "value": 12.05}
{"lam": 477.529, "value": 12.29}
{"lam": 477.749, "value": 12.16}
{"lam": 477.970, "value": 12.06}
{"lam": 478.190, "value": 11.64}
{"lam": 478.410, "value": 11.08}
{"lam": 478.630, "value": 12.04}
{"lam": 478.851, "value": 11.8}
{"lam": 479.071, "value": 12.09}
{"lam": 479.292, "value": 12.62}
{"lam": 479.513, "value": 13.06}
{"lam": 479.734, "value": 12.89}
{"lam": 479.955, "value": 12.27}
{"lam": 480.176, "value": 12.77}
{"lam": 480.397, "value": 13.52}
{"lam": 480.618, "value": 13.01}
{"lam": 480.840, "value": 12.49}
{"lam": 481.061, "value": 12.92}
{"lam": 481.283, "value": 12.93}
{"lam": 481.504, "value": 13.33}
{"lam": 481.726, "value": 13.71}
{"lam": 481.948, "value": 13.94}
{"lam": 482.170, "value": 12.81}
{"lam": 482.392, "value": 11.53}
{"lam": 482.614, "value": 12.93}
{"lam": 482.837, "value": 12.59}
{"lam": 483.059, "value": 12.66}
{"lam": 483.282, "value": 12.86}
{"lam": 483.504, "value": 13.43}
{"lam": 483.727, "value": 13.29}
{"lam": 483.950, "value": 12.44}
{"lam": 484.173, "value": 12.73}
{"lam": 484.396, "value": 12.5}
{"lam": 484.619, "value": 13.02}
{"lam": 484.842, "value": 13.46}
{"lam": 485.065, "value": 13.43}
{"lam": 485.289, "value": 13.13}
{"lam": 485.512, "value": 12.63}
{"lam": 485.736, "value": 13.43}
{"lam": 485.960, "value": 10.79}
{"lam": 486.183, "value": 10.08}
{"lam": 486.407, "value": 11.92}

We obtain 479.292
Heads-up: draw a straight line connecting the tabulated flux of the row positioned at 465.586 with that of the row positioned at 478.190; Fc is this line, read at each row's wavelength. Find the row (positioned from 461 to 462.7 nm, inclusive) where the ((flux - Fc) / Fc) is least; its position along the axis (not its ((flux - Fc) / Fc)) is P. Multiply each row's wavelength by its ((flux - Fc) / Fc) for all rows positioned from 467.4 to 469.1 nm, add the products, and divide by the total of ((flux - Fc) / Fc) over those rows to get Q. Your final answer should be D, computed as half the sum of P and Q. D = 465.23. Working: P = 461.956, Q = 468.50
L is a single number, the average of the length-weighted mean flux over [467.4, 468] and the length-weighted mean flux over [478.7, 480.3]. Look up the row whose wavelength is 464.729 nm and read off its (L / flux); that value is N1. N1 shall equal 1.17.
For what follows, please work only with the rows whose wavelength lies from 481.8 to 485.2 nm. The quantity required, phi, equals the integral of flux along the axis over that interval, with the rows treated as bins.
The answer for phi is 44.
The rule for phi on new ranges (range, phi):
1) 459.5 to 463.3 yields 49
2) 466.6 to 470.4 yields 48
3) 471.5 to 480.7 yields 116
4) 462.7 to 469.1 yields 83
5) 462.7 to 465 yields 30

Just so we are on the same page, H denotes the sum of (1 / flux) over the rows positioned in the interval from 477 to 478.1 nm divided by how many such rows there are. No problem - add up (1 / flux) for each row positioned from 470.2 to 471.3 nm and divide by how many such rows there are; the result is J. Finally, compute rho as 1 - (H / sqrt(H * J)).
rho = 0.02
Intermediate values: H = 0.082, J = 0.0863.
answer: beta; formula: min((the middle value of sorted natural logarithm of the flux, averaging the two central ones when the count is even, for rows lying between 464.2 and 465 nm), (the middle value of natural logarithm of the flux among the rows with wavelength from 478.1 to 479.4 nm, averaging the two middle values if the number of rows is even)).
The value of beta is 2.48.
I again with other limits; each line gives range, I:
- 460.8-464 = 460.893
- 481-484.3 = 481.061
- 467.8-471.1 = 468.382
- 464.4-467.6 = 464.944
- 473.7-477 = 474.024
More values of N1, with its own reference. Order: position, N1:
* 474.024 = 1.01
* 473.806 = 1.03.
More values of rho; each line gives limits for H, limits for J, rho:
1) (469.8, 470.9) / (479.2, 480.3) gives -0.06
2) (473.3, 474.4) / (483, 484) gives -0.01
